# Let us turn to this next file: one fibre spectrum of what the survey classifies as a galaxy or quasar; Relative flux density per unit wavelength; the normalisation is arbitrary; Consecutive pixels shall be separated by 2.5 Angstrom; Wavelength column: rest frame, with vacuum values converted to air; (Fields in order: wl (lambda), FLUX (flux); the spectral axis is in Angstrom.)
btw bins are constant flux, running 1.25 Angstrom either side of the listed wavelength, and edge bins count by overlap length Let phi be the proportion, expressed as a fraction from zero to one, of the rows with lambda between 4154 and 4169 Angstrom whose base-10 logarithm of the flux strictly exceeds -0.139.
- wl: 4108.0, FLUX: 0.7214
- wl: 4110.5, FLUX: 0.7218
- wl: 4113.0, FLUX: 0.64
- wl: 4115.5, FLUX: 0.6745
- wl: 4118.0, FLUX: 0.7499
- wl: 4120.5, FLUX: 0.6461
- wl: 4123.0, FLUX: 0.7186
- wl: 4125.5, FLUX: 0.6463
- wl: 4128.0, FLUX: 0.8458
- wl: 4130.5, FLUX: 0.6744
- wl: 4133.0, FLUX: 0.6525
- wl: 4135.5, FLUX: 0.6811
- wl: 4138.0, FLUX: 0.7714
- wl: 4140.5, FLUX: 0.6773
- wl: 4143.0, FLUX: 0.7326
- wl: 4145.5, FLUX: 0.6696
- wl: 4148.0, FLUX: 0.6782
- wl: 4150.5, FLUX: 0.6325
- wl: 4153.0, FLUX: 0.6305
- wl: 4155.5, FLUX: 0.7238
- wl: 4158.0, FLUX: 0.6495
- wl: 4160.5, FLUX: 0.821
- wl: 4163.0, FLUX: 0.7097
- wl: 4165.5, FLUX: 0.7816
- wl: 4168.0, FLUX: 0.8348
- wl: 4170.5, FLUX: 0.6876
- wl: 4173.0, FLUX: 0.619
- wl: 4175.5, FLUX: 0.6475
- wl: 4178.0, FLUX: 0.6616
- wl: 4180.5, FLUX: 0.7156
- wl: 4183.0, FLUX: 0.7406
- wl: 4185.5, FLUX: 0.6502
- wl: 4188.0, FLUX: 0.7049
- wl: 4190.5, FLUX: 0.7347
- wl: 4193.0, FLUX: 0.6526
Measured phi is 0.50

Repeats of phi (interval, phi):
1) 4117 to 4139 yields 0.33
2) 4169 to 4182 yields 0.00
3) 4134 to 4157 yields 0.22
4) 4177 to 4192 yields 0.33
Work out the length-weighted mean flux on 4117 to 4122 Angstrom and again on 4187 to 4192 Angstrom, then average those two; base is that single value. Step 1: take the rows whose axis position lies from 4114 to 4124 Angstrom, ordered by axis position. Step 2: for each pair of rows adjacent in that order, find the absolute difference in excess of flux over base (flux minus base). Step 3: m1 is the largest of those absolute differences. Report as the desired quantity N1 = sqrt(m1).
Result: 0.322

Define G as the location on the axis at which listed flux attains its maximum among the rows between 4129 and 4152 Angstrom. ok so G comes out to 4138.0 Angstrom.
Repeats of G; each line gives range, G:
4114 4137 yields 4128.0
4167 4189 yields 4168.0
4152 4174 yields 4168.0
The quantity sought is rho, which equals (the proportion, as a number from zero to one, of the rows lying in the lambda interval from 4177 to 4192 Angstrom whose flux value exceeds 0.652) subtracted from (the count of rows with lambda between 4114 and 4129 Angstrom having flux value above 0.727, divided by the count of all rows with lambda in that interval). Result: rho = -0.50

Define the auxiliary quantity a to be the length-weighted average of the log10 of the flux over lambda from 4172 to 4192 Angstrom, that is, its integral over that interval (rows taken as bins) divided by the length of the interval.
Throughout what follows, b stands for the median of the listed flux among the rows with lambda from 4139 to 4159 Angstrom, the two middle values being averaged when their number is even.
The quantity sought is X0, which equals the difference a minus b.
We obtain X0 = -0.839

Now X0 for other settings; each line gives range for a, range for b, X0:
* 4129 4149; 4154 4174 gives -0.876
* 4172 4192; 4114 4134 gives -0.840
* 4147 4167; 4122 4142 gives -0.833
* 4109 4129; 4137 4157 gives -0.832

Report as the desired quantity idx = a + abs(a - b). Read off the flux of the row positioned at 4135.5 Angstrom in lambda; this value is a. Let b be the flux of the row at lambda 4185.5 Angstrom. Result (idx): 0.71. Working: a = 0.6811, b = 0.6502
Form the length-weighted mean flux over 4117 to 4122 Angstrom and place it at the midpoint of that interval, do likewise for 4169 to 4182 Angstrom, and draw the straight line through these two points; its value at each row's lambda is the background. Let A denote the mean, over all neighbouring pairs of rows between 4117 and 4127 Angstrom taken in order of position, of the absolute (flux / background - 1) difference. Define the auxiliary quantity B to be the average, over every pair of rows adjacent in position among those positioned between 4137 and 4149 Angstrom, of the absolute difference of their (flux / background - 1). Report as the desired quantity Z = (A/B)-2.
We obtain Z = -0.53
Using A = 0.119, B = 0.080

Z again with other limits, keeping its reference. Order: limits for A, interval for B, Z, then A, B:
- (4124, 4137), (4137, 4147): -0.52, 0.152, 0.103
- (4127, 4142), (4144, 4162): -0.79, 0.117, 0.097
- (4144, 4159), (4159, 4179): -1.38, 0.065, 0.105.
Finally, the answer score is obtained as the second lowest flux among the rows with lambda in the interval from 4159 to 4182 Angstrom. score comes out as 0.6475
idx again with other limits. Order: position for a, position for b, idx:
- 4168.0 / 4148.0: 0.99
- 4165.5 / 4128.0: 0.85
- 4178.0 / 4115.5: 0.67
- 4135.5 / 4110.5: 0.72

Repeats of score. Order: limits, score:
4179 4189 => 0.7049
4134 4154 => 0.6325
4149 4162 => 0.6325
